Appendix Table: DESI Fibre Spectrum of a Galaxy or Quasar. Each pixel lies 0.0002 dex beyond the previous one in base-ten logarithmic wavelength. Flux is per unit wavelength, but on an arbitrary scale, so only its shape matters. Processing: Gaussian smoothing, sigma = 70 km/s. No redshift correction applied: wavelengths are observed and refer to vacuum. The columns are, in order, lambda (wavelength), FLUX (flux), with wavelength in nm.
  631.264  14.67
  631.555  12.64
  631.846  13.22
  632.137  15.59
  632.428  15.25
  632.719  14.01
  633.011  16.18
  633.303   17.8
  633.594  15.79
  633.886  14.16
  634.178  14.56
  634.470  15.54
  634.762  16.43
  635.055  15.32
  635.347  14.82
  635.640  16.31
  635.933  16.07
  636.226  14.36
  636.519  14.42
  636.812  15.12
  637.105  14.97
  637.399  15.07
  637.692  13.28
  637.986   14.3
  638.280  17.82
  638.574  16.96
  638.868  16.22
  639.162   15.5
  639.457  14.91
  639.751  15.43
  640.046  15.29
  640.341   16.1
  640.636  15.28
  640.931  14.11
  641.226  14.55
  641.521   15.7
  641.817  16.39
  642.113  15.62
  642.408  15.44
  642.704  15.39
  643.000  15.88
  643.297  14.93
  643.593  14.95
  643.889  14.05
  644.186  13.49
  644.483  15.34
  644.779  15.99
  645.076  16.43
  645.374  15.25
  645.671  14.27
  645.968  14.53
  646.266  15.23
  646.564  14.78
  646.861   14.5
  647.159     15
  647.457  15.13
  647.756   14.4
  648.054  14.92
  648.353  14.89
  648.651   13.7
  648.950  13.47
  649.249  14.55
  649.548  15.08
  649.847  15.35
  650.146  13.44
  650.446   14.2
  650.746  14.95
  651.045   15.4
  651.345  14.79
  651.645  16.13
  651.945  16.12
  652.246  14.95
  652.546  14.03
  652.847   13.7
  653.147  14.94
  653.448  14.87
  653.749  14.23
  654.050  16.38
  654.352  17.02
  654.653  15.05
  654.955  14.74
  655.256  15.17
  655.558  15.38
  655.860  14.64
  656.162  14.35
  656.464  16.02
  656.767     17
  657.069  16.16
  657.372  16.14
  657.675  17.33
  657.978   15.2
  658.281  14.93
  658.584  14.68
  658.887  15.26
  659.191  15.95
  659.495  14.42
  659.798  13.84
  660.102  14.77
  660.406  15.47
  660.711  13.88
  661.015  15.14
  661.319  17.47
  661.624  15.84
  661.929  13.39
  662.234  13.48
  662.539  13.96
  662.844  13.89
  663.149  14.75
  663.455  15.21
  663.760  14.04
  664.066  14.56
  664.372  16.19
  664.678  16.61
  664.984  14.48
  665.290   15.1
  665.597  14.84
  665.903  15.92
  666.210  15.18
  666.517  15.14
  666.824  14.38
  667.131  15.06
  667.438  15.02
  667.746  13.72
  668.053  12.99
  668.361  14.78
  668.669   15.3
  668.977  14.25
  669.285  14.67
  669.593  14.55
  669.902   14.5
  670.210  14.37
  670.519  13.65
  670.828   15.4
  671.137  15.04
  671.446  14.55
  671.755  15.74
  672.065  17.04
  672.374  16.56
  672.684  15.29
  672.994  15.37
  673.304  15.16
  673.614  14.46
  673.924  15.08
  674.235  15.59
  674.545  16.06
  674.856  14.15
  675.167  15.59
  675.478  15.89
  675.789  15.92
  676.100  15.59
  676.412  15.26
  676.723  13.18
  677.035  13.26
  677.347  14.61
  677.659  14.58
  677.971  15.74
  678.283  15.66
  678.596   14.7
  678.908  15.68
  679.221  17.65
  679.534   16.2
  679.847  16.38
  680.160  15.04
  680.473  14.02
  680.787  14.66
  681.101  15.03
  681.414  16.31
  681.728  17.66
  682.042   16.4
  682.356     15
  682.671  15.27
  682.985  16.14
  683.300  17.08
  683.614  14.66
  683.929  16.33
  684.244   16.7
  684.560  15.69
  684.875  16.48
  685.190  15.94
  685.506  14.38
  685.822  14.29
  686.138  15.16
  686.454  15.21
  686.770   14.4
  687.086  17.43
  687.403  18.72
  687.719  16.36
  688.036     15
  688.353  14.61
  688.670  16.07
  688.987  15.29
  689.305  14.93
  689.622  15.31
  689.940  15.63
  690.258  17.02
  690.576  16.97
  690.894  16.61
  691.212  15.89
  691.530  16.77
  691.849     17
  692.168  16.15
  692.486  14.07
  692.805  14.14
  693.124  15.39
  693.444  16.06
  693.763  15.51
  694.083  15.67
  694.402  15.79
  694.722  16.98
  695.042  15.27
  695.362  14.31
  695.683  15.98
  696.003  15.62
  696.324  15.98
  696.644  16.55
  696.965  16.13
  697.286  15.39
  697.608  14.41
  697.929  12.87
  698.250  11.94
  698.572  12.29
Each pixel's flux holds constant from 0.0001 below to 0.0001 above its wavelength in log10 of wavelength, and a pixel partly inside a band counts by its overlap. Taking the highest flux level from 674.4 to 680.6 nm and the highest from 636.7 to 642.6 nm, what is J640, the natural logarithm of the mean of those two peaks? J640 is 2.88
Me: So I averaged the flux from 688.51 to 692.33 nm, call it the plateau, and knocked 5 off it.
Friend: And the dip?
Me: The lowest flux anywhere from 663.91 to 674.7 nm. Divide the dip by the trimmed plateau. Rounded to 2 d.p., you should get 1.17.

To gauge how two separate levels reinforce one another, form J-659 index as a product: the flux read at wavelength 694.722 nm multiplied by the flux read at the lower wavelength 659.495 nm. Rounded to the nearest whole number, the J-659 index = 245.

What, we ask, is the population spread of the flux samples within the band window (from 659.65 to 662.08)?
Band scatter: 1.24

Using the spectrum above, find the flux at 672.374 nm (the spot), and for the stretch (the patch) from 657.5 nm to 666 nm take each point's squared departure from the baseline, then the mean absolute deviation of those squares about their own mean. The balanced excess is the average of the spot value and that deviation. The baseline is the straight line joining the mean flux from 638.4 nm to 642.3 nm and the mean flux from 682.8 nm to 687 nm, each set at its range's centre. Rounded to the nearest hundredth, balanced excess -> 8.89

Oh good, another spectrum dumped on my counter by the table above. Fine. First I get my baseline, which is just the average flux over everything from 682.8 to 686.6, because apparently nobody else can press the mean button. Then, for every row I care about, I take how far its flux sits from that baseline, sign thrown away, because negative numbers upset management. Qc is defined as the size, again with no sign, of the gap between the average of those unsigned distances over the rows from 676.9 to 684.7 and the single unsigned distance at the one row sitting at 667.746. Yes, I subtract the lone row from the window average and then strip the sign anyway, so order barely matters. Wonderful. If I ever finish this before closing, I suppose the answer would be 1.1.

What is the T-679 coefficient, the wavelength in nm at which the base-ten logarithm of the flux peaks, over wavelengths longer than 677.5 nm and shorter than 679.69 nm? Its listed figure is 679.221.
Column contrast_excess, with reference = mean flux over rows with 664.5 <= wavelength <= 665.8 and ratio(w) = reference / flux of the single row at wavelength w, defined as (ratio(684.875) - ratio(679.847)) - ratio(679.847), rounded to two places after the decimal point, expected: -0.94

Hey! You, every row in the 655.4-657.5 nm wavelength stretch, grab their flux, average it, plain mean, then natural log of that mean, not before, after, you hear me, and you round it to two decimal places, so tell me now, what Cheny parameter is 2.75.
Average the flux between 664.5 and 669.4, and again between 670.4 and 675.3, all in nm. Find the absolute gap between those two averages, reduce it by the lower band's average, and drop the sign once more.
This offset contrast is 14.4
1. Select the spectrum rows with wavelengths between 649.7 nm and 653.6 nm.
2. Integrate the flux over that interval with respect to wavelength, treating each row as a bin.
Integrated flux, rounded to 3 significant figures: 57.9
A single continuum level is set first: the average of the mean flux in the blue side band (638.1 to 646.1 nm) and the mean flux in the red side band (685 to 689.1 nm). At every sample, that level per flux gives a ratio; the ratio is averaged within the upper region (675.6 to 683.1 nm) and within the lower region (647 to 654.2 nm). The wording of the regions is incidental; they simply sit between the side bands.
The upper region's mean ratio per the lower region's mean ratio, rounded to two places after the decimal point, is 0.96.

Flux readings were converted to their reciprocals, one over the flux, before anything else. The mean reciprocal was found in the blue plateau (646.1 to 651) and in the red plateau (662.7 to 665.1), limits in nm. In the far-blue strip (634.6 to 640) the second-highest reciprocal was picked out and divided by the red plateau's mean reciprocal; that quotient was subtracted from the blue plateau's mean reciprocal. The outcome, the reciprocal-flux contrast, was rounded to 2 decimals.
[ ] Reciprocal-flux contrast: -0.97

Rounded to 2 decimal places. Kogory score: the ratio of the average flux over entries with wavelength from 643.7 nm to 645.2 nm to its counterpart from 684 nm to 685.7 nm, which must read 0.95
